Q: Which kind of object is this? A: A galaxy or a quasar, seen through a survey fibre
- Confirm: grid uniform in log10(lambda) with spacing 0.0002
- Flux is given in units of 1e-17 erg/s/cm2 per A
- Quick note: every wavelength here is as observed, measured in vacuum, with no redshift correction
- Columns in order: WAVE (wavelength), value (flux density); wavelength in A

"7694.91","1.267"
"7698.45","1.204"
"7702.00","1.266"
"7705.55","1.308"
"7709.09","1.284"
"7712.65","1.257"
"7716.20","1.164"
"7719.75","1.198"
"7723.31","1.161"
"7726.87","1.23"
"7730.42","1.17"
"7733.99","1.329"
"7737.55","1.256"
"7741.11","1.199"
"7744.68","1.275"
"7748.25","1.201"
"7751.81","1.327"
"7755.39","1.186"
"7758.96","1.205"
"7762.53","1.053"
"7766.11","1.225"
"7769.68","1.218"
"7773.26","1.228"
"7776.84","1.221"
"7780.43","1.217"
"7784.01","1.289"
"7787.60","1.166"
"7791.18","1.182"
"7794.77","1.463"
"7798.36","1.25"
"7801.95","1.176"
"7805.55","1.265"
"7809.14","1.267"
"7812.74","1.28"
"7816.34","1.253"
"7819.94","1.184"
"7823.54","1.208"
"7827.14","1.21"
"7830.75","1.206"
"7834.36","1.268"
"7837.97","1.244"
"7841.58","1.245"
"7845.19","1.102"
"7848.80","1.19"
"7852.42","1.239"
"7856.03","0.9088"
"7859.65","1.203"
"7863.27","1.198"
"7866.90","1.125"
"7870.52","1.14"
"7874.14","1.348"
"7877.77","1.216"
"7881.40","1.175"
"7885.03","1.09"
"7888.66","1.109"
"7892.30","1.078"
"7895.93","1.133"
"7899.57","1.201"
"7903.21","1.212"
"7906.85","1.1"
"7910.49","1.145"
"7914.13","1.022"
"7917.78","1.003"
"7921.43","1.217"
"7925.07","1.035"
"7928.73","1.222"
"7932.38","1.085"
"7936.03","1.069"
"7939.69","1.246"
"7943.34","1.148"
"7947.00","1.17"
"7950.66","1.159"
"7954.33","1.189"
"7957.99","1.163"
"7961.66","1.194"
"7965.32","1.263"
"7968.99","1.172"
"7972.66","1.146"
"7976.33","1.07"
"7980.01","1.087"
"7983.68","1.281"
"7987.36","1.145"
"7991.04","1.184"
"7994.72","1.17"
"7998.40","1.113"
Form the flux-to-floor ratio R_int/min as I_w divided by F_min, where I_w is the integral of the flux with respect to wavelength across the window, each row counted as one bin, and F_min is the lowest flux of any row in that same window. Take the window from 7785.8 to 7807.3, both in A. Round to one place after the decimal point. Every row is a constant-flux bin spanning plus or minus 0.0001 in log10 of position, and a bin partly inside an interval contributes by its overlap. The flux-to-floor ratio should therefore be 23.1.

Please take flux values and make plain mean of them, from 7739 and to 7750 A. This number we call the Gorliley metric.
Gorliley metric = 1.23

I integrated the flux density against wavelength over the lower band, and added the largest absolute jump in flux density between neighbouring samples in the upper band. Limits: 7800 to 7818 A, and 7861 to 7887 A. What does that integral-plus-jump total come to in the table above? 23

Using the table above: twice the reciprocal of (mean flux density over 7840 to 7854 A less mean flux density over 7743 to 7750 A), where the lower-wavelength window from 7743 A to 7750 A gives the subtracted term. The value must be -45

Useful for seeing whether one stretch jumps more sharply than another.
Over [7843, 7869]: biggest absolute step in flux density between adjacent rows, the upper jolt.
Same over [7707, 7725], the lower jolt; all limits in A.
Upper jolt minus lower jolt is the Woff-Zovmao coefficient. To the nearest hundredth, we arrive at 0.24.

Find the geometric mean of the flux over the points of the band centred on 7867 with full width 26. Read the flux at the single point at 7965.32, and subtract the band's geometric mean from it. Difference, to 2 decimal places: 0.11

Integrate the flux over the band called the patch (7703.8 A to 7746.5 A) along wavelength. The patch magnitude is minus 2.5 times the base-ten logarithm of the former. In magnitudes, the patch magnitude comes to -4.31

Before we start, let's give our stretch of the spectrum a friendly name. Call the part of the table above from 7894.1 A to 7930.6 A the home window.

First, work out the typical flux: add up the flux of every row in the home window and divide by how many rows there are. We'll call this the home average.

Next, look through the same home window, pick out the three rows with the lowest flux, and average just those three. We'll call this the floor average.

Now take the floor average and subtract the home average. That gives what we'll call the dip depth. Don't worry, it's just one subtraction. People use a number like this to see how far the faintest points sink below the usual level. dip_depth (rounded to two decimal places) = -0.11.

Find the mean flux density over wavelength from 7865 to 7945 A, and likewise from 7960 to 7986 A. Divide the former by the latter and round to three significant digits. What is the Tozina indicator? 0.973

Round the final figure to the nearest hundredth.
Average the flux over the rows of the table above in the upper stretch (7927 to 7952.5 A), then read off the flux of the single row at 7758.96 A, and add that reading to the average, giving 2.36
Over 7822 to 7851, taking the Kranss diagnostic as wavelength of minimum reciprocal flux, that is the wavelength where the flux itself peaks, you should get 7834.36 A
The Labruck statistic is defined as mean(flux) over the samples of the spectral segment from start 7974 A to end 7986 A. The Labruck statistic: 1.15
